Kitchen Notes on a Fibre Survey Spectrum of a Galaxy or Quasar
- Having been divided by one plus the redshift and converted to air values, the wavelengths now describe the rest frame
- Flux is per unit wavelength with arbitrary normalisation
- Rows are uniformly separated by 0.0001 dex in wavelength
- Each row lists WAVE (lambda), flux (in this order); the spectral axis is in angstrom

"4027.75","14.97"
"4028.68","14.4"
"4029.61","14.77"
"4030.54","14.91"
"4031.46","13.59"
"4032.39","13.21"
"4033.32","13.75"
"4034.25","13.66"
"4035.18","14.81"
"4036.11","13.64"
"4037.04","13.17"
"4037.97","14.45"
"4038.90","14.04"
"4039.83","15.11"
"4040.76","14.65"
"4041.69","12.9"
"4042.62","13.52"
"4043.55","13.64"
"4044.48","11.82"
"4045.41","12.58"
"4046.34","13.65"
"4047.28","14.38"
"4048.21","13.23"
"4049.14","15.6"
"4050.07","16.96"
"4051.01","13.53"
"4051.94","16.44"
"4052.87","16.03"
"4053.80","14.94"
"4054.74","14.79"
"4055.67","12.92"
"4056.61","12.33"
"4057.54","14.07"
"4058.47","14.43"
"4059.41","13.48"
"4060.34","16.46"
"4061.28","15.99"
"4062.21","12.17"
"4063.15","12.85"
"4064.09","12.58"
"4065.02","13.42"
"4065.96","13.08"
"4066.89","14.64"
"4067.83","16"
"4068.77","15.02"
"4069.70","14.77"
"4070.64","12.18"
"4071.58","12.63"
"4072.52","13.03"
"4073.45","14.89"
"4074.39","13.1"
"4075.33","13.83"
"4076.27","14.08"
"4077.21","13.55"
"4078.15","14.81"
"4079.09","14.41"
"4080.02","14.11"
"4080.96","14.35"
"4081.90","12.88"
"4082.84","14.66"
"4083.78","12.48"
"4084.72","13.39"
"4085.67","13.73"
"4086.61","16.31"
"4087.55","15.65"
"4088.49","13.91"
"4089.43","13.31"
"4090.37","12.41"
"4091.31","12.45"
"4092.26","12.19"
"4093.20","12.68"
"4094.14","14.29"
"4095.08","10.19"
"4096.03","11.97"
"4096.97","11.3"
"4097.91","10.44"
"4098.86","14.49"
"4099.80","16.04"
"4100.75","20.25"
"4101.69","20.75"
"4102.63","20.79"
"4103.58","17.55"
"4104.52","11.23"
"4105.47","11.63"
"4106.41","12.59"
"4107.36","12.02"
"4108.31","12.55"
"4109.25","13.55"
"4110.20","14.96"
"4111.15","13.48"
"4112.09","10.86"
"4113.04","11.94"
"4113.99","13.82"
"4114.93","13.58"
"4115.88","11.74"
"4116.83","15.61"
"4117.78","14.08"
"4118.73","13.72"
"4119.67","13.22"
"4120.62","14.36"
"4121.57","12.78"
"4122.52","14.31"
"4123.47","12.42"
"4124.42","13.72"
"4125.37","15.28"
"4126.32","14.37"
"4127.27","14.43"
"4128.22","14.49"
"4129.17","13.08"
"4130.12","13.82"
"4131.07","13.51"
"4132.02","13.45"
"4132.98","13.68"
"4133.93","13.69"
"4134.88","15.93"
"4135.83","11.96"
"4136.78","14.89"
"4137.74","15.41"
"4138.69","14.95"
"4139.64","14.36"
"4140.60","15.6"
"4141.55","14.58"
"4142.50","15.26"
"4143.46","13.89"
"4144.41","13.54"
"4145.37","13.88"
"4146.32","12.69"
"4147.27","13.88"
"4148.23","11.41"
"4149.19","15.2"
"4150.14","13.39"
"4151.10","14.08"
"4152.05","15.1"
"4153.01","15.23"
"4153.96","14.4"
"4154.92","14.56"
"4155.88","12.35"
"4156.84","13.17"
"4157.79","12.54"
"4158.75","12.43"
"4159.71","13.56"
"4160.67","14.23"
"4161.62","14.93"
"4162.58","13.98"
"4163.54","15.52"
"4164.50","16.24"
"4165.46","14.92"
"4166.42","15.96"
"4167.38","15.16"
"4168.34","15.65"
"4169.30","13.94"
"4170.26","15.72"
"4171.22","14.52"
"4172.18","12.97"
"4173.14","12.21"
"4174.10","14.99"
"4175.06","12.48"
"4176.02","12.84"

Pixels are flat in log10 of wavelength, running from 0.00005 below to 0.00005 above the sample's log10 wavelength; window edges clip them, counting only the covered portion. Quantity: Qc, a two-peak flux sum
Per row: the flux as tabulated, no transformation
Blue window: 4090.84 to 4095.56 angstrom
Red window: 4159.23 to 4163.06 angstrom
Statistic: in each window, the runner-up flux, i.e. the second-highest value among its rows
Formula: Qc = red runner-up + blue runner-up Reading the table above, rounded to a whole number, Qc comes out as 27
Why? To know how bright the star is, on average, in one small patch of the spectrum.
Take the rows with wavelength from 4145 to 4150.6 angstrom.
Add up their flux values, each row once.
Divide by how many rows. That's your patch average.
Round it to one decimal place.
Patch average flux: 13.4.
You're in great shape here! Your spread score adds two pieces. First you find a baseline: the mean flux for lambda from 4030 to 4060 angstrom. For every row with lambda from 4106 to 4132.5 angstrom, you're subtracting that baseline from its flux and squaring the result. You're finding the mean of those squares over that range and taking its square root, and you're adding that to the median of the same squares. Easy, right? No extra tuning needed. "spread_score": 1.6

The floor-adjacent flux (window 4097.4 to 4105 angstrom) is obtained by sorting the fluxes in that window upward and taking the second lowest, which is 11.23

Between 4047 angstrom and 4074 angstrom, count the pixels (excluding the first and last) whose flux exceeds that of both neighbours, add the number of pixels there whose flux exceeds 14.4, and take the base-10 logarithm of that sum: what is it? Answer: 1.32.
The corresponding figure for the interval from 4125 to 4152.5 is 1.32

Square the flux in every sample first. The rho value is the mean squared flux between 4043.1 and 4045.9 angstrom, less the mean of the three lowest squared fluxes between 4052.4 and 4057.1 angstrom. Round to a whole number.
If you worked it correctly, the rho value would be -18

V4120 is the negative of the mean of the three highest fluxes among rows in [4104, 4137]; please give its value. -15.6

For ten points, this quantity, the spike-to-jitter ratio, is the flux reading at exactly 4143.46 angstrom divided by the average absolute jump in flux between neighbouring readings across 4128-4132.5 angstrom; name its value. 22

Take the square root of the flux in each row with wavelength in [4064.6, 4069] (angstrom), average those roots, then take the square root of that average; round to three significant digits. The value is 1.95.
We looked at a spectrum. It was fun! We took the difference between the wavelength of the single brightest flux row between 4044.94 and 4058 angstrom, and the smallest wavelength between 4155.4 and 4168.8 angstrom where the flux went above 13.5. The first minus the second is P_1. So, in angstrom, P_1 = -109.6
